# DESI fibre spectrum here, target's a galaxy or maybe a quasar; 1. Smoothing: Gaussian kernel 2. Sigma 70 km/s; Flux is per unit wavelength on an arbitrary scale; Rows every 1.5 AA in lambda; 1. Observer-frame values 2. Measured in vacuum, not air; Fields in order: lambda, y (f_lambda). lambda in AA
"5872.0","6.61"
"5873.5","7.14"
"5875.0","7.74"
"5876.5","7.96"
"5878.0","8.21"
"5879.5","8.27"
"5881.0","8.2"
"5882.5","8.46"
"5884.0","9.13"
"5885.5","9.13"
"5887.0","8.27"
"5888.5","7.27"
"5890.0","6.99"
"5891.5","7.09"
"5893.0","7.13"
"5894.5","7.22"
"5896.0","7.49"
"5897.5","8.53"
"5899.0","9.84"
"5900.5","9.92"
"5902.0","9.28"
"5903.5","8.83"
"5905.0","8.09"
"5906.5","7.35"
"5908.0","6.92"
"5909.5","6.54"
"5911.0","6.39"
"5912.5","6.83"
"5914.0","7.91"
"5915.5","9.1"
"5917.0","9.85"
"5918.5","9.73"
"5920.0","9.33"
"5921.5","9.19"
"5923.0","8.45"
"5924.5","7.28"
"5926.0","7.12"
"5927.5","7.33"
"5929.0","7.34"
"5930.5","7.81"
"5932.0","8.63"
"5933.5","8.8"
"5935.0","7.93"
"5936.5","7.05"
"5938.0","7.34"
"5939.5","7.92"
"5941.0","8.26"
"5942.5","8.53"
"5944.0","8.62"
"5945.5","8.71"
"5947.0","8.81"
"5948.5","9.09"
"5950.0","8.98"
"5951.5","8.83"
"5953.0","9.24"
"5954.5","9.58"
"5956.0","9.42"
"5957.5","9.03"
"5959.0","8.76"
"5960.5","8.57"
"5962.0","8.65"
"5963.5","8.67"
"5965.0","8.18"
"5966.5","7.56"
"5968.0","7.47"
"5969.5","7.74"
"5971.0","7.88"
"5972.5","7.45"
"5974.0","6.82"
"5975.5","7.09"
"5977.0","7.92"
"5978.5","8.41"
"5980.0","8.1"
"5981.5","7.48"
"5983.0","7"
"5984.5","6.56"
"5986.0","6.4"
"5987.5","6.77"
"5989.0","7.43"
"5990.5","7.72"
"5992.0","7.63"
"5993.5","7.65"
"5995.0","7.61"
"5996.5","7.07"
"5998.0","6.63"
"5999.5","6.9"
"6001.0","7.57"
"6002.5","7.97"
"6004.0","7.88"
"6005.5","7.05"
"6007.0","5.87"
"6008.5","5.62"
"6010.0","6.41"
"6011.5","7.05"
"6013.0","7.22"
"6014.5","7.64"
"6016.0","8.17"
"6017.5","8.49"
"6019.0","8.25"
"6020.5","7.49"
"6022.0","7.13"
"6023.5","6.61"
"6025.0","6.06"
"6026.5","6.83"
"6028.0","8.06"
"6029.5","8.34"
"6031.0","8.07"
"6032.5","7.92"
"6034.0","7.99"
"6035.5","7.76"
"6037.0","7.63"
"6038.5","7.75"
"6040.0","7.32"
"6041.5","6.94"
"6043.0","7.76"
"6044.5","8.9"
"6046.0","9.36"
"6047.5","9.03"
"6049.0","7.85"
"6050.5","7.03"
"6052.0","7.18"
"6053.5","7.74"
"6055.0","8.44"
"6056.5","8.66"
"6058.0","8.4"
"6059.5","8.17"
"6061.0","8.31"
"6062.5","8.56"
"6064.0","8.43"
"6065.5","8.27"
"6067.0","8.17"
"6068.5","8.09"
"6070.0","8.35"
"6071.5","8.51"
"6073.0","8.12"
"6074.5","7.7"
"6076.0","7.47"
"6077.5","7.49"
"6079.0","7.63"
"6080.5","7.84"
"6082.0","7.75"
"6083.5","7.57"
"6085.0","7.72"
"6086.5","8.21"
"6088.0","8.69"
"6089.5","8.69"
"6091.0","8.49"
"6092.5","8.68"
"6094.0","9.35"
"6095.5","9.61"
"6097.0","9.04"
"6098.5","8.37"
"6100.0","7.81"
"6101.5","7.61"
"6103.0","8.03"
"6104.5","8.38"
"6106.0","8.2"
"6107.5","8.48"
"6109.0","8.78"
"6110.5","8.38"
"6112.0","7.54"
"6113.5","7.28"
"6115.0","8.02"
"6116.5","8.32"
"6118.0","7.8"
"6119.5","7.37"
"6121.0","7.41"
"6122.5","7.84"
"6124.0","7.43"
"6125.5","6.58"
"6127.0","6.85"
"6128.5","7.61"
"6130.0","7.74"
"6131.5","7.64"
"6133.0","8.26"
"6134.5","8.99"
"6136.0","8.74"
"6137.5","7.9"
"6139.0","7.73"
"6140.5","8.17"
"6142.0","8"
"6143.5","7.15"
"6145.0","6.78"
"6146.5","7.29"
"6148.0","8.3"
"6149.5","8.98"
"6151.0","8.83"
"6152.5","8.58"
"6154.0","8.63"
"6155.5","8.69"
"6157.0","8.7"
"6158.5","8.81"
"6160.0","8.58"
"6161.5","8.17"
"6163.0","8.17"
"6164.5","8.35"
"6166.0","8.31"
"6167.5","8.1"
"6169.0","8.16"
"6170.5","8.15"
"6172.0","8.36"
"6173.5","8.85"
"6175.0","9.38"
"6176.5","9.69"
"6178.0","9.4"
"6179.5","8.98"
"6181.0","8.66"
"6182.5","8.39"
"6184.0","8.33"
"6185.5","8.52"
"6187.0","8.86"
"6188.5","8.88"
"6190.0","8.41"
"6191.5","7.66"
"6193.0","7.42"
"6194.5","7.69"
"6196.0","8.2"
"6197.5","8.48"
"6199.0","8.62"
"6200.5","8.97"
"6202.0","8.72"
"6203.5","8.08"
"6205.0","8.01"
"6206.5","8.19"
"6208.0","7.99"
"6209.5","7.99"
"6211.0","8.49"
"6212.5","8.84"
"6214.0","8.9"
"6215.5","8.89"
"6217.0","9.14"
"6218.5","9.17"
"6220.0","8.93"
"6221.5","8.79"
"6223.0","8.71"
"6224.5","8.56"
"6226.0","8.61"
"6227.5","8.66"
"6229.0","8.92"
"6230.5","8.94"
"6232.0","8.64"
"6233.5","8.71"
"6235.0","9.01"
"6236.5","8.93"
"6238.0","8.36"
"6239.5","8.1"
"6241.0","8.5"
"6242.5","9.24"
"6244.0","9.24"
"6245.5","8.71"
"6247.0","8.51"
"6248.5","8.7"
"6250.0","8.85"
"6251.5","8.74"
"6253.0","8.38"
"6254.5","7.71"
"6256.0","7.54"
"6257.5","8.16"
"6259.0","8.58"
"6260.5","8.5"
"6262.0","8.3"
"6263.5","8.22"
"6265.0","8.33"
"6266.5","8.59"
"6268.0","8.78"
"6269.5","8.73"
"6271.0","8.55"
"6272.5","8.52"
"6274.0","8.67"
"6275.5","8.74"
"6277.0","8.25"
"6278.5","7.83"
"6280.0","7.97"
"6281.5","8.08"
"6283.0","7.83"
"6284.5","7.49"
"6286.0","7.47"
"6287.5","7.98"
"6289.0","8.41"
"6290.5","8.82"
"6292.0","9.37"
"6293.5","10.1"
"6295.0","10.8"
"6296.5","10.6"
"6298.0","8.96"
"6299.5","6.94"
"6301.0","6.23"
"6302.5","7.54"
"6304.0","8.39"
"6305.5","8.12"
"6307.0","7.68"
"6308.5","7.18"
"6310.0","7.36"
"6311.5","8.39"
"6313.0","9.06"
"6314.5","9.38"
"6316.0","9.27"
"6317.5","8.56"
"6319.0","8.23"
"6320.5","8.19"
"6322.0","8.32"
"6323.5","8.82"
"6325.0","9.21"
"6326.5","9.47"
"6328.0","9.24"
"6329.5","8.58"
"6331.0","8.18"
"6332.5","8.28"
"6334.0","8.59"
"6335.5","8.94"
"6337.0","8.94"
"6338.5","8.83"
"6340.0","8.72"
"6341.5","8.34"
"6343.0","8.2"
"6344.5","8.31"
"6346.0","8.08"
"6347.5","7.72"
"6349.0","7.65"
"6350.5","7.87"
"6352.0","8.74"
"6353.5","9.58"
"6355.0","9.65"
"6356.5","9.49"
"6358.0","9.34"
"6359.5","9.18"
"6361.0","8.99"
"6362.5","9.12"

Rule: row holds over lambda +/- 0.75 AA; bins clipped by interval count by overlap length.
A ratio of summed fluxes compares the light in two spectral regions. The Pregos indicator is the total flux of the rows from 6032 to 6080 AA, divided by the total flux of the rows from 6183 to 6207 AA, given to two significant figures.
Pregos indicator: 1.9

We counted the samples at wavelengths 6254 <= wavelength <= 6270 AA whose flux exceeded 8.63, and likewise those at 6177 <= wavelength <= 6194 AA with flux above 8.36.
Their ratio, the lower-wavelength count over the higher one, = 4.0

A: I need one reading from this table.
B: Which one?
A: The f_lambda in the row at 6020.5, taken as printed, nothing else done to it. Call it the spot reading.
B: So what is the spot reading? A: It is 7.49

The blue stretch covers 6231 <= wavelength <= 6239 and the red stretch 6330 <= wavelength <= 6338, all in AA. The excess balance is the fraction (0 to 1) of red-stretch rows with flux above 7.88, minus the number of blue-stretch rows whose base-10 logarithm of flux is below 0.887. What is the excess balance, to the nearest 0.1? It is 1.0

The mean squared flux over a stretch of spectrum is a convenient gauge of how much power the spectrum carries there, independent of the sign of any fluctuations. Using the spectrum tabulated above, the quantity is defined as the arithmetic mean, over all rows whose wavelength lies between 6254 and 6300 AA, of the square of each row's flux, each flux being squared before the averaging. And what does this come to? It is 73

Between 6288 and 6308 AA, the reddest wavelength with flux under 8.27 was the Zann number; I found 6307.0 AA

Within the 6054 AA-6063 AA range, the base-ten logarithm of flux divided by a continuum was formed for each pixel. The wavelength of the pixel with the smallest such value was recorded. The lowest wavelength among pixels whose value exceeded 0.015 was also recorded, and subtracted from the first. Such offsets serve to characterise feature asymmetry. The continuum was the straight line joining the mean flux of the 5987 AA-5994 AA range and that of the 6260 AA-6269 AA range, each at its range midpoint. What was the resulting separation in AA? 4.5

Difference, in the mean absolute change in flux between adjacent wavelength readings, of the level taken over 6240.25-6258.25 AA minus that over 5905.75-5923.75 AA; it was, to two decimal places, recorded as -0.19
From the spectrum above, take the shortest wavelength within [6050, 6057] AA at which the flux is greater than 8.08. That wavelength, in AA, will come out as 6055.0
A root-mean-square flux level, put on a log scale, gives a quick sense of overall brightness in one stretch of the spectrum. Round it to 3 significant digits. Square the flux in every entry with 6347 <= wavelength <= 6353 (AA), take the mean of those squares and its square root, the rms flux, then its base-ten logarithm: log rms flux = 0.903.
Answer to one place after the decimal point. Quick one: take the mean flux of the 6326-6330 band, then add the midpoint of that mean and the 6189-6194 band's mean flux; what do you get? 17.6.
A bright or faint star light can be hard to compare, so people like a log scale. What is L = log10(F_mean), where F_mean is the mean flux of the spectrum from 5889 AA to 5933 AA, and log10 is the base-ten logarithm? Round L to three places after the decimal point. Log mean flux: 0.906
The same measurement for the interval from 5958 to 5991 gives 0.885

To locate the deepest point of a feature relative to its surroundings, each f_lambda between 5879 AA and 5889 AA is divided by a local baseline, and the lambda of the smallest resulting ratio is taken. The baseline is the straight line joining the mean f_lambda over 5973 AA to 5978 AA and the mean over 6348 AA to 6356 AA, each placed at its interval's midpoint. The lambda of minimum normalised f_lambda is 5888.5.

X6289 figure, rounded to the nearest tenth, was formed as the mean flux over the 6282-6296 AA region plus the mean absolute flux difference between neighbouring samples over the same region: 9.2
